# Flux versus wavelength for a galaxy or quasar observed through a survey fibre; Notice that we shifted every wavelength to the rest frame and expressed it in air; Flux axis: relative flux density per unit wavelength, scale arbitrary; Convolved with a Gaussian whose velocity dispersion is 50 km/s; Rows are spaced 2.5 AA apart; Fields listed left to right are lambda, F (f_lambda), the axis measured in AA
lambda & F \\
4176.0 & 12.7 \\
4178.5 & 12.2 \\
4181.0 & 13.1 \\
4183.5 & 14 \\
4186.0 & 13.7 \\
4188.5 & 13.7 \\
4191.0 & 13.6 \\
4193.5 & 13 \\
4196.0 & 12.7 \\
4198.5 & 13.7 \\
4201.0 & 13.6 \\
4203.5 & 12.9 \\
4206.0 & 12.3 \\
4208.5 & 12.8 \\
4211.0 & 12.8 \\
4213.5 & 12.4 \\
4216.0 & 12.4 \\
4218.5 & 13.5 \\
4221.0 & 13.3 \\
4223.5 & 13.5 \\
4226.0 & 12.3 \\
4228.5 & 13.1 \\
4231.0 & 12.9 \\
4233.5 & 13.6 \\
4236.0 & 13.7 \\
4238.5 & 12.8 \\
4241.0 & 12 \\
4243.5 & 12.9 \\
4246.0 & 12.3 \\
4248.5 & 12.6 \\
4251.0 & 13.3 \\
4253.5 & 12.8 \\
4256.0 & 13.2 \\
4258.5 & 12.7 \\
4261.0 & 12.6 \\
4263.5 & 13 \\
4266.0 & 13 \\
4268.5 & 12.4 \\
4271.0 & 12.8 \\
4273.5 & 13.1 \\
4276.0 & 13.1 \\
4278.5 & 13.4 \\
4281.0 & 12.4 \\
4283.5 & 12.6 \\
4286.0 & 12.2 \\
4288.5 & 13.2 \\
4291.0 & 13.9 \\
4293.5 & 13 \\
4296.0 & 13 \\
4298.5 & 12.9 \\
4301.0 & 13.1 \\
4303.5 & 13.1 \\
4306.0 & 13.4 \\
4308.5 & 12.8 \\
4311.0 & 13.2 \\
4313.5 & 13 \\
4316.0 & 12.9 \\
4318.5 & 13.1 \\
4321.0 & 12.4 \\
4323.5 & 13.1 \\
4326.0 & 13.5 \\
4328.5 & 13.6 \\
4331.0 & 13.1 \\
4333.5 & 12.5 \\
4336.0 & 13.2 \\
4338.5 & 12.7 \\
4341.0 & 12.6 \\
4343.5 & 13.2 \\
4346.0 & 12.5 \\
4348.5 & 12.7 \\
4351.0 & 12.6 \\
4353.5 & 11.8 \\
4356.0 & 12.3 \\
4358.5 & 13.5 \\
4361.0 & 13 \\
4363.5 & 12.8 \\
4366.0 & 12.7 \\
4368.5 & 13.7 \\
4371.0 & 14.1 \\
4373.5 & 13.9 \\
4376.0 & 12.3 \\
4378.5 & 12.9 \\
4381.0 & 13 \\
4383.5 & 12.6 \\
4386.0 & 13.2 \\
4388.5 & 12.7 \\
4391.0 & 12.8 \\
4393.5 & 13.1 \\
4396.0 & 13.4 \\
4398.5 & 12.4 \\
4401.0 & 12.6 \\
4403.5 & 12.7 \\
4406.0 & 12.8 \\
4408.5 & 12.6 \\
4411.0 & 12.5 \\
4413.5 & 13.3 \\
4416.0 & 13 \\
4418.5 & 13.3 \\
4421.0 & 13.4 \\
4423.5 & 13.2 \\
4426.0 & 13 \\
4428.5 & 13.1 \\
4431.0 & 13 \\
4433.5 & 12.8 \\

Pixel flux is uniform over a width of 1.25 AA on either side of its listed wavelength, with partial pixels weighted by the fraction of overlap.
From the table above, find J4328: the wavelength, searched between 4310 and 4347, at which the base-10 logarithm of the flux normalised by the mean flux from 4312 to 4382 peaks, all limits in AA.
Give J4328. 4328.5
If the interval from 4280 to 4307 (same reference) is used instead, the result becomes 4291.0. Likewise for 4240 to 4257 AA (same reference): 4251.0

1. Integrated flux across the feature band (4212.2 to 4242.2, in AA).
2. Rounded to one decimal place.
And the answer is 388.8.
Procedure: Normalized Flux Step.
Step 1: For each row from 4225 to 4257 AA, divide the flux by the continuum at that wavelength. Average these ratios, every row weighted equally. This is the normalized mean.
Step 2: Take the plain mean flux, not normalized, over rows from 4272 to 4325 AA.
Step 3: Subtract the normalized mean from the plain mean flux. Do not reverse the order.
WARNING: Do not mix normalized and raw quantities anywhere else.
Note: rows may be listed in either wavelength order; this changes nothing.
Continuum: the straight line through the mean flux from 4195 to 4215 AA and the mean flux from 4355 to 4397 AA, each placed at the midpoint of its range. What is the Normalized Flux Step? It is 12.0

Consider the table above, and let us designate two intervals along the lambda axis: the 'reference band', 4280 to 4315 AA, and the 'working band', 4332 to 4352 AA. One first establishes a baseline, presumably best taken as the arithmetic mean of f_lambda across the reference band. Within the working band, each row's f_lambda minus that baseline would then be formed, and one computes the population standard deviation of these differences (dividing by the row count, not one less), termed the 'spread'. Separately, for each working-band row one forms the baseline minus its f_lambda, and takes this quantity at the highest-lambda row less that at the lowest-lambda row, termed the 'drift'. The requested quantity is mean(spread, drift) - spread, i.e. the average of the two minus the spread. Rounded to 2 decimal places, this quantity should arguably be -0.18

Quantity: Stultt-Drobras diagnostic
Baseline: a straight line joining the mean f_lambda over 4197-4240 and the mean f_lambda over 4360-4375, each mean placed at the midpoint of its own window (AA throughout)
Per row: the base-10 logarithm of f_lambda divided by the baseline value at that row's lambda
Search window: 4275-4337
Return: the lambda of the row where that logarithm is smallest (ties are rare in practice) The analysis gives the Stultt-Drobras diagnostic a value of 4286.0 AA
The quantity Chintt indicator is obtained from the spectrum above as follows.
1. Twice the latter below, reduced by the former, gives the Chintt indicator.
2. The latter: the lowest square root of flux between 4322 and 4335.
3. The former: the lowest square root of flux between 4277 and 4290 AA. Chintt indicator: 3.58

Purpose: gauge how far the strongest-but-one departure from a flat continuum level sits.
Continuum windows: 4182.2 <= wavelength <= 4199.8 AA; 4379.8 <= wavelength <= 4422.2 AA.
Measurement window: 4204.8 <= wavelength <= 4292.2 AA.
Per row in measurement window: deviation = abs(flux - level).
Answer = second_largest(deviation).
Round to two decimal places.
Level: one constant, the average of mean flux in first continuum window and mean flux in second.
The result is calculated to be 1.00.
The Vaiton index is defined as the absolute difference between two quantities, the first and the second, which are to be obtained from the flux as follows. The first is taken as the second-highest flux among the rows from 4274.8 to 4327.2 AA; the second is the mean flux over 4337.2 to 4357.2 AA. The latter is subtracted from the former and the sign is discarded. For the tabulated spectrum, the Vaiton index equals 0.95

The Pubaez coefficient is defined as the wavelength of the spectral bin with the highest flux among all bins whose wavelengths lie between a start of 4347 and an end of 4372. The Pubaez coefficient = 4371.0 AA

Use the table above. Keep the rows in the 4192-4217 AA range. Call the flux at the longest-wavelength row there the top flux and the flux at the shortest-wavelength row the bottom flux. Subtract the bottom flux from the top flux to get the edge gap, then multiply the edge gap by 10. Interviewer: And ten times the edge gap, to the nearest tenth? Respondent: -6.0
